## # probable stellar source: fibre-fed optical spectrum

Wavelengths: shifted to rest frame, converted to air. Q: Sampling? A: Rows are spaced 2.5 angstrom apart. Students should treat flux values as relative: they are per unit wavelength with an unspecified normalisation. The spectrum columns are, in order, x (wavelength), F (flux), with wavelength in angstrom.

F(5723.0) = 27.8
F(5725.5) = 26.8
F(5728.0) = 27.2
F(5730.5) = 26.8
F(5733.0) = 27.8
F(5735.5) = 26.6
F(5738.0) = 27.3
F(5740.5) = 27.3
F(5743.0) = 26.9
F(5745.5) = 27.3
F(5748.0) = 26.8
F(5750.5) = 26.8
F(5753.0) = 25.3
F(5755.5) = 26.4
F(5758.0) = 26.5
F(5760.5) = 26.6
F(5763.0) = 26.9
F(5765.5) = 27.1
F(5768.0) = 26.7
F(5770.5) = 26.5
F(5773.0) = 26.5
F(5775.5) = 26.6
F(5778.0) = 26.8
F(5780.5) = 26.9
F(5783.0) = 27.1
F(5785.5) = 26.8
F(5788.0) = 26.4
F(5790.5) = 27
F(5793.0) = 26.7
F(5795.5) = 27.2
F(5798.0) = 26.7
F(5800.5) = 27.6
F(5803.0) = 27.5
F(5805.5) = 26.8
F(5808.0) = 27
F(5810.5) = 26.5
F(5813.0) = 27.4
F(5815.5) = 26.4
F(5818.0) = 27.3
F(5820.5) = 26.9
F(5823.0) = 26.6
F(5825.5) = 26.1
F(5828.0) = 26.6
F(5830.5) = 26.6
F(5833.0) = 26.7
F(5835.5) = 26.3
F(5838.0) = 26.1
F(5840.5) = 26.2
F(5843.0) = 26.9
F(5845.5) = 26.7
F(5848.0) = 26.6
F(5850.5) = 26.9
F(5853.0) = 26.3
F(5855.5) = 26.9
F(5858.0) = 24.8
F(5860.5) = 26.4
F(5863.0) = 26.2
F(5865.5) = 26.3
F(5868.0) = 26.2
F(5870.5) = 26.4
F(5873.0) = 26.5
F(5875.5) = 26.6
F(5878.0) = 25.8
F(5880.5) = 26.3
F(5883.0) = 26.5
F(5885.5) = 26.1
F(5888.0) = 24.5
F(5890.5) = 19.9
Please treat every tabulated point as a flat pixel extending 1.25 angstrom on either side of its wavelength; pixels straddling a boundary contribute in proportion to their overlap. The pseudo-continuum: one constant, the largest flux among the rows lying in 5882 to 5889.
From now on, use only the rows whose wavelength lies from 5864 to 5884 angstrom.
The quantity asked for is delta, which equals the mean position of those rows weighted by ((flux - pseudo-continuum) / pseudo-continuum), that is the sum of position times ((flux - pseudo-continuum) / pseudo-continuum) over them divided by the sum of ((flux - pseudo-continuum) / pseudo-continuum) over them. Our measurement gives 5874.1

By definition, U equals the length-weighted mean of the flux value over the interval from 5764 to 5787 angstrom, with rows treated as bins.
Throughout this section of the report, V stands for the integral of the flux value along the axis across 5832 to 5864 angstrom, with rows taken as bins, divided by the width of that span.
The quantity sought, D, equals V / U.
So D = 0.99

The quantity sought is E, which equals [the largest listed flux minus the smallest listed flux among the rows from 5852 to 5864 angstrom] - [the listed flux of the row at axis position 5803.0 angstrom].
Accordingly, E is -25.4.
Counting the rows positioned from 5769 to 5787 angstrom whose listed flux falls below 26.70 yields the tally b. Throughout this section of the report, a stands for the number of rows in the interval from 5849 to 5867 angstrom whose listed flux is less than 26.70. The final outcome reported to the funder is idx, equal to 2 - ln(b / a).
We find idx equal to 2.5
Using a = 5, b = 3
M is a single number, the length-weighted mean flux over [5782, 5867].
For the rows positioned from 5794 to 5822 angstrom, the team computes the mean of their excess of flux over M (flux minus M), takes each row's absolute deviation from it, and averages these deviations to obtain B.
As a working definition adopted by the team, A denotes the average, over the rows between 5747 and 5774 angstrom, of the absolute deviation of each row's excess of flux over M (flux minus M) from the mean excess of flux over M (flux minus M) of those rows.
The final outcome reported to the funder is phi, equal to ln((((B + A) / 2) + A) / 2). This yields -1.21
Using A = 0.29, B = 0.34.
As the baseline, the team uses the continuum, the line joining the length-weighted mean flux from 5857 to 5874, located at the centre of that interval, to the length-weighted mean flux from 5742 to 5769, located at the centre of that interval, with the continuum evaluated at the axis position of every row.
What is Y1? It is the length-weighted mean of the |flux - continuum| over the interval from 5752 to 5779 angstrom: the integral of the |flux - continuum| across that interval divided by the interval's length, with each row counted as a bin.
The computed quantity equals 0.27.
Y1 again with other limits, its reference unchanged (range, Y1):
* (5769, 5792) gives 0.25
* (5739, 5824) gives 0.41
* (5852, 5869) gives 0.40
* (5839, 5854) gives 0.40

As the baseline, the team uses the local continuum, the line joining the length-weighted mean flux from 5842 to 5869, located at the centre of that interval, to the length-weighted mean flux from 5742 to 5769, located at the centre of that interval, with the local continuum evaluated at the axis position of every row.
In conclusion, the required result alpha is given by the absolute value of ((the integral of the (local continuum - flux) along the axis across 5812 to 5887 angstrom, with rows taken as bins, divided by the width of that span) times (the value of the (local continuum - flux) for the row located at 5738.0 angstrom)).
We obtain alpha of 0.028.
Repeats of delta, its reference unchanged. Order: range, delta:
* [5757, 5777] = 5765.5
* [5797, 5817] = 5804.9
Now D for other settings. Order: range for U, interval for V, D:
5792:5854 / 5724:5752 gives 1.01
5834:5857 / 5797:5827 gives 1.01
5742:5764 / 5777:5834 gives 1.01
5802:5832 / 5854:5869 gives 0.98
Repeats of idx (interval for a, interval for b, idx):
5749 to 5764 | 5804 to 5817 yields 2.7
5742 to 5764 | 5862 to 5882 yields 1.3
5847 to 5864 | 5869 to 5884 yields 1.8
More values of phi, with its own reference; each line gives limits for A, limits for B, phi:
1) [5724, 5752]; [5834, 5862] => -1.14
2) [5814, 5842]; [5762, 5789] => -1.35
